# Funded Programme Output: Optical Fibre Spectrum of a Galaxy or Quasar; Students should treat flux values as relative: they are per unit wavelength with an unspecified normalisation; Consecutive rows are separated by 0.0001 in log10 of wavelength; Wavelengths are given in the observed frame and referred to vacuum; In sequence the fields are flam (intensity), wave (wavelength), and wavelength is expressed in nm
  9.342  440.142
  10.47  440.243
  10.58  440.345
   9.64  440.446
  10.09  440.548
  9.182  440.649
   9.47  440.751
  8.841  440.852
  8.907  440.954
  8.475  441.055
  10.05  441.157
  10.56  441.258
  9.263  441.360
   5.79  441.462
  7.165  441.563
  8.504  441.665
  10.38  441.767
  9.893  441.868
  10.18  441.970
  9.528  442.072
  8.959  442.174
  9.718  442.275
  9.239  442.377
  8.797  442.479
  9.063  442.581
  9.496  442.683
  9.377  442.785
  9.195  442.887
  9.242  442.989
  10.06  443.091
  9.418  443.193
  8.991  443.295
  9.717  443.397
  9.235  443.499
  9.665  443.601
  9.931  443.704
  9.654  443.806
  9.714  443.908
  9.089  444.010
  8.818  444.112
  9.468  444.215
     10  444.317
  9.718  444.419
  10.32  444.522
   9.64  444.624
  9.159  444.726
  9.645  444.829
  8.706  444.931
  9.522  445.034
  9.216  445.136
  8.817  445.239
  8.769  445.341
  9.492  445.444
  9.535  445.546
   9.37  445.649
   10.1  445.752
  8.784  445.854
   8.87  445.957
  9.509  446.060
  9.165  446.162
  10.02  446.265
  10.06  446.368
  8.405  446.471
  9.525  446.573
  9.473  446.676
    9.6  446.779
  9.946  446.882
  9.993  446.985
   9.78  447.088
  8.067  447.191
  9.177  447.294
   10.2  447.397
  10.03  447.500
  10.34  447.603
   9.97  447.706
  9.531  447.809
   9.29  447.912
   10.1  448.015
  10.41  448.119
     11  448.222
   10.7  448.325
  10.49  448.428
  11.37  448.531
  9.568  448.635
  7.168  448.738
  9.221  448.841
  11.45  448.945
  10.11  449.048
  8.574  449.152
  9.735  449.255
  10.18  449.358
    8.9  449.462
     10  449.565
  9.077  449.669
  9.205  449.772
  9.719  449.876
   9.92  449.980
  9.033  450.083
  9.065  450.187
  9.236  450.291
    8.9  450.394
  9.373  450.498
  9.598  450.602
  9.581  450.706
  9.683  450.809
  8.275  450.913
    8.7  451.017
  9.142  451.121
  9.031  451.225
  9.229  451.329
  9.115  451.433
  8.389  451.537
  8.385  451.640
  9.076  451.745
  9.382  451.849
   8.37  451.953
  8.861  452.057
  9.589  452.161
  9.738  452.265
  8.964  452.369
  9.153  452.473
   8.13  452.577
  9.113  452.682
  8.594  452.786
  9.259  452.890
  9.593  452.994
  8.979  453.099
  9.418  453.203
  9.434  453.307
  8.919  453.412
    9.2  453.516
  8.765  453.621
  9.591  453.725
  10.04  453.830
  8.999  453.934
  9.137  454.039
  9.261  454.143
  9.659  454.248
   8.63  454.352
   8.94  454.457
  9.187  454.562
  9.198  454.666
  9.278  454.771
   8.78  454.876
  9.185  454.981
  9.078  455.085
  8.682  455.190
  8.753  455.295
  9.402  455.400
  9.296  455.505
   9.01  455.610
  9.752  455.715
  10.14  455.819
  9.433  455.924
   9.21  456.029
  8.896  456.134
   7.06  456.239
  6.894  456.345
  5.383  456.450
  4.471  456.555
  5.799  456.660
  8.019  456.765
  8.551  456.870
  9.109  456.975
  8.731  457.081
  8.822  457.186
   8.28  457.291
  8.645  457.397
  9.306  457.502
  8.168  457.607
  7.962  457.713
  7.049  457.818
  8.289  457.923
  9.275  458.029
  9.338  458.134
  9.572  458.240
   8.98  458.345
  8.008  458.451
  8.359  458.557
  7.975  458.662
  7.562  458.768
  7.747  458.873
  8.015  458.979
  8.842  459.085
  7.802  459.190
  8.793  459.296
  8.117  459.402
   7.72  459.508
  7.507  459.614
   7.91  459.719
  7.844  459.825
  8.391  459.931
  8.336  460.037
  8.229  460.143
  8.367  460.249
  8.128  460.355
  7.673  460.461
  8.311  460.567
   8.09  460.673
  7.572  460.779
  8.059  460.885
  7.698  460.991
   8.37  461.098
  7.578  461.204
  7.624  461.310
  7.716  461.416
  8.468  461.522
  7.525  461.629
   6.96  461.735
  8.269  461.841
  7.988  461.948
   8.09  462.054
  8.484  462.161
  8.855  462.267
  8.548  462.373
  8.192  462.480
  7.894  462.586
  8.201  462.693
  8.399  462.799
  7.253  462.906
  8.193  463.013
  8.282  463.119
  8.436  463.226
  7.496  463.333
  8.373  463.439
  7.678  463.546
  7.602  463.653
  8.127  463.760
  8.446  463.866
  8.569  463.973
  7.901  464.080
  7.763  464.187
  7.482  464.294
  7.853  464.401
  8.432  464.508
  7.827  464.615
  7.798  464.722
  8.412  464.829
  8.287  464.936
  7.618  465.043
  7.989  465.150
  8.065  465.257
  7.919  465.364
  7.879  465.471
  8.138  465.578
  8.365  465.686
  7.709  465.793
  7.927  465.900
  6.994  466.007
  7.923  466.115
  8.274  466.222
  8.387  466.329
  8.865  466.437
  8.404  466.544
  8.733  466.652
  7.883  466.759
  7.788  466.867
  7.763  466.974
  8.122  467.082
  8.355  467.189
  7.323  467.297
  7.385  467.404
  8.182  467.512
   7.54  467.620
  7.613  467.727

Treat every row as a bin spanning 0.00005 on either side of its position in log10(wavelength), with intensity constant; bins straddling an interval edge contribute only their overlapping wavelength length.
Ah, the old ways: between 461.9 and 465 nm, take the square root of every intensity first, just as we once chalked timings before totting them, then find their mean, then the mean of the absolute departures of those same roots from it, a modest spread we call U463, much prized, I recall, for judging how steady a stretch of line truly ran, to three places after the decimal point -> 0.057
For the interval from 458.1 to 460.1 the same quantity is 0.083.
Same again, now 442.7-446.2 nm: 0.055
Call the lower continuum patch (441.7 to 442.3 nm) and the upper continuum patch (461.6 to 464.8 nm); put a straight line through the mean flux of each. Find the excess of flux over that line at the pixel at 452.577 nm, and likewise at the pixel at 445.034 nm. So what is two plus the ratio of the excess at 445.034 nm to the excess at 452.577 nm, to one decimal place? 2.0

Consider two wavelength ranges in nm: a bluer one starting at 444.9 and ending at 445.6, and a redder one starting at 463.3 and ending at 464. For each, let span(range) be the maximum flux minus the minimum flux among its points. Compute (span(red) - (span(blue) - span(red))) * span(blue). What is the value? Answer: 1.1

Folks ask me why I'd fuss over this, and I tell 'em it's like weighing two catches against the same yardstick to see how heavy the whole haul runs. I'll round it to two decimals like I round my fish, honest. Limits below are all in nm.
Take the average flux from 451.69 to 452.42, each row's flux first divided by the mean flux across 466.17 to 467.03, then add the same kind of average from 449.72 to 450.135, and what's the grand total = 2.25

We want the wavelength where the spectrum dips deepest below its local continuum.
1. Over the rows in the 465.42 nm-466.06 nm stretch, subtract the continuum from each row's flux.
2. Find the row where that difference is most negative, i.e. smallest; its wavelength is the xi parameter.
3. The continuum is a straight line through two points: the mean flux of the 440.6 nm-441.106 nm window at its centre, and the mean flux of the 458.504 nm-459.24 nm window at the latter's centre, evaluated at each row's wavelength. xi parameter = 466.007 nm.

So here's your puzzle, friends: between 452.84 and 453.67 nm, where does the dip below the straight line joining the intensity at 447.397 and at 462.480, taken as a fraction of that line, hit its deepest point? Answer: 453.621 nm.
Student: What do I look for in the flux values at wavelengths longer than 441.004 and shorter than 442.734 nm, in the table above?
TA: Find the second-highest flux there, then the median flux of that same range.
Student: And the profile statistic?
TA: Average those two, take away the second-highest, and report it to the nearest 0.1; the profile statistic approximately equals -0.6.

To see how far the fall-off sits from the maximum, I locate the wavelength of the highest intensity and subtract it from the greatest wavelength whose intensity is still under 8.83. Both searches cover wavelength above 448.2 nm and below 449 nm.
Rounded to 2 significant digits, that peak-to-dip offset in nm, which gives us -0.21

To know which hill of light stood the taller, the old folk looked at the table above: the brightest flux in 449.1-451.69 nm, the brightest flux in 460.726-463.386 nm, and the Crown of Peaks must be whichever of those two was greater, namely 10.2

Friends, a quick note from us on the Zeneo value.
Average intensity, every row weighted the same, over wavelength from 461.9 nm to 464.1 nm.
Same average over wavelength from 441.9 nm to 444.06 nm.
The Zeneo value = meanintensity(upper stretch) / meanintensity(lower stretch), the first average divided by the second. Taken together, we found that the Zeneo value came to 0.86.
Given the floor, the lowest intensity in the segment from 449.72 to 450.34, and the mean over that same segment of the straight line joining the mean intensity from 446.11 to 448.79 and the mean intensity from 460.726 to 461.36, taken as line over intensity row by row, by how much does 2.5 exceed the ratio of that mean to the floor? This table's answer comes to 2.389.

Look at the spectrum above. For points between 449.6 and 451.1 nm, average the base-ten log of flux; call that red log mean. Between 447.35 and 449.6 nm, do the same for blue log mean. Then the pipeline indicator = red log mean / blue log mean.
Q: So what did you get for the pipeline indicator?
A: 0.970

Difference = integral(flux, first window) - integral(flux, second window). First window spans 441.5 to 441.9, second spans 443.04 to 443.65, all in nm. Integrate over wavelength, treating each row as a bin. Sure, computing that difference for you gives -2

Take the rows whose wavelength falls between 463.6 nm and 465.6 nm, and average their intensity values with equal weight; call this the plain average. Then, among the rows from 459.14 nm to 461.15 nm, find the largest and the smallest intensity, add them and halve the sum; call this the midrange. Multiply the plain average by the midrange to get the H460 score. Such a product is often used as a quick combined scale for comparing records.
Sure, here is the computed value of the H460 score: 65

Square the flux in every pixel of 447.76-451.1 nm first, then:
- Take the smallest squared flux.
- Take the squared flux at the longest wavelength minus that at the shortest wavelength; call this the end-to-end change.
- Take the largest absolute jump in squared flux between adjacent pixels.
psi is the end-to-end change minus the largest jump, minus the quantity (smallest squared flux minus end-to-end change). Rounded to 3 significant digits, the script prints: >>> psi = -128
